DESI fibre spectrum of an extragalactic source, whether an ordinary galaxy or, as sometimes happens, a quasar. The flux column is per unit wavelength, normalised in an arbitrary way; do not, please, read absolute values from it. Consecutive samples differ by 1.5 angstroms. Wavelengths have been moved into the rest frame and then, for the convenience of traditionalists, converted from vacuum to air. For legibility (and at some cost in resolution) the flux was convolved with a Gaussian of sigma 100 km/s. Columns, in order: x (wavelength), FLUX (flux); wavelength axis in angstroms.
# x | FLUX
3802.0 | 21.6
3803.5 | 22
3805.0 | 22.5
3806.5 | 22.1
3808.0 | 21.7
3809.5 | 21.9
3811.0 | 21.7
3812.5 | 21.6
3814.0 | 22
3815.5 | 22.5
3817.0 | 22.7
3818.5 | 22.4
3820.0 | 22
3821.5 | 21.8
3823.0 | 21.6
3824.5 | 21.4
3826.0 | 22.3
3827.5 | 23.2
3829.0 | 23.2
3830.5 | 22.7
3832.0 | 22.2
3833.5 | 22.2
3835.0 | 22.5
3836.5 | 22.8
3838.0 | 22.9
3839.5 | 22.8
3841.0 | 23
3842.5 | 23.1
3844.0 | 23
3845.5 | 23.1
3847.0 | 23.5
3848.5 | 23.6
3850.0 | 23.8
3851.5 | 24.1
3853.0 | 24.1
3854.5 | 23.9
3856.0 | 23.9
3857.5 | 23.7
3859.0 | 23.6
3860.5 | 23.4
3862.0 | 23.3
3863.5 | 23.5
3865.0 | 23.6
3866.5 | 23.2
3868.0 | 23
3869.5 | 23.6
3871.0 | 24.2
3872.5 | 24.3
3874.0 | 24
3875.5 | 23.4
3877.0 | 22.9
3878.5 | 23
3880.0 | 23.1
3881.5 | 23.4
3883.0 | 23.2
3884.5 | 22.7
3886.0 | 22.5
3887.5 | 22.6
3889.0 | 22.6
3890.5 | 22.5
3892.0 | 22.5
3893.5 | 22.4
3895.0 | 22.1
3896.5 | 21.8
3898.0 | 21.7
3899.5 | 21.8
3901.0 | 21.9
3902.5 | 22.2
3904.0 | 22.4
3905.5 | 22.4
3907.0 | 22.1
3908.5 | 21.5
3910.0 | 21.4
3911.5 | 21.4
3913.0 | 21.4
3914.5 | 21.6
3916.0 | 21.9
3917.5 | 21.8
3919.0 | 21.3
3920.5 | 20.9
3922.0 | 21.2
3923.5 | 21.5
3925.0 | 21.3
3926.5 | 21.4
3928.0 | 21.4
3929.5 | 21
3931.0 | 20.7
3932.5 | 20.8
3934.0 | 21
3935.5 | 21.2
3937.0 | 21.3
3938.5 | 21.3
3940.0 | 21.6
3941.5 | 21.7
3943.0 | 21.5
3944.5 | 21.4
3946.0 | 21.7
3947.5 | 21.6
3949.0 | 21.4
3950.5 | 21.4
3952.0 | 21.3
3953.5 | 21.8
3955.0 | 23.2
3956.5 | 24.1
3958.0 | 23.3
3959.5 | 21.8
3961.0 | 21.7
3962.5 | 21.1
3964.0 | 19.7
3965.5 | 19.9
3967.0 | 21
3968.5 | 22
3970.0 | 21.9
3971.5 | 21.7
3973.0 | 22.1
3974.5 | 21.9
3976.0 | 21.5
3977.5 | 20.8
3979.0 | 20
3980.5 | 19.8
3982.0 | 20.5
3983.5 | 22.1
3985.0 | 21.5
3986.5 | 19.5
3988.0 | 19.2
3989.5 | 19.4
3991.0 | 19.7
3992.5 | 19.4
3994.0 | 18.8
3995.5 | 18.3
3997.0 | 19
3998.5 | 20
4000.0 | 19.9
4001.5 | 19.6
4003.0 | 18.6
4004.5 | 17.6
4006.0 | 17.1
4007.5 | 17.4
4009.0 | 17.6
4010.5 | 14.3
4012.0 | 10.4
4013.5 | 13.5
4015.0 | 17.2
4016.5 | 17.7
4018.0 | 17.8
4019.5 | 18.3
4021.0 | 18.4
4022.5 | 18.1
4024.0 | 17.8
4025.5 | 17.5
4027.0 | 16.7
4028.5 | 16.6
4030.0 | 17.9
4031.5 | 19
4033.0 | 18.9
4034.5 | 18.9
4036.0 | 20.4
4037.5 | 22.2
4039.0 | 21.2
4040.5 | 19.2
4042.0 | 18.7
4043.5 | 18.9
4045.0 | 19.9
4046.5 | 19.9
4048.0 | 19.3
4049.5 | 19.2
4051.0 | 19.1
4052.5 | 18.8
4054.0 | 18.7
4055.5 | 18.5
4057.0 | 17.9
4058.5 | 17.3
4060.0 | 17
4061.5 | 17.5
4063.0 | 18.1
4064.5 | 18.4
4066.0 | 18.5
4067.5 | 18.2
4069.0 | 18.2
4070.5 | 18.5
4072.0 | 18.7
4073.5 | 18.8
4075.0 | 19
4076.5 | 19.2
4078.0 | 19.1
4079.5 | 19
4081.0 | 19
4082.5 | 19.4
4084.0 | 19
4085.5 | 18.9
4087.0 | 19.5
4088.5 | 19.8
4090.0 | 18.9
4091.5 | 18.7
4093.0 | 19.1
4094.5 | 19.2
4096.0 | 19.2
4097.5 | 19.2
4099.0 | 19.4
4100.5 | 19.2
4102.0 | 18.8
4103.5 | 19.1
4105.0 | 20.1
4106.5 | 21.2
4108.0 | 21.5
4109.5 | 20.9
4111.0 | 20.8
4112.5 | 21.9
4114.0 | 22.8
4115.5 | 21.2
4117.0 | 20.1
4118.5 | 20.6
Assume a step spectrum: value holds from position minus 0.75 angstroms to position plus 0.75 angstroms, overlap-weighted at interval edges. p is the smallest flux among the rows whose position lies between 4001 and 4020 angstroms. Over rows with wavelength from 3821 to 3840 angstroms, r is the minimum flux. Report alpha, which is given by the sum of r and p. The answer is 31.8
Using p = 10.4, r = 21.4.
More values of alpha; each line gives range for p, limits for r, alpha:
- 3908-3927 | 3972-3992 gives 40.1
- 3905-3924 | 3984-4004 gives 39.2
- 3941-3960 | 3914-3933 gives 42.0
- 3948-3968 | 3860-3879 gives 42.6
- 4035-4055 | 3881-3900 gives 40.4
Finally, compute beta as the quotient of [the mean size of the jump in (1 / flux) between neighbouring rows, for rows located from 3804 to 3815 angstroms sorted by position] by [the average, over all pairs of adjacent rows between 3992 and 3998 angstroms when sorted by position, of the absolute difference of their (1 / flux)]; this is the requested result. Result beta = 0.3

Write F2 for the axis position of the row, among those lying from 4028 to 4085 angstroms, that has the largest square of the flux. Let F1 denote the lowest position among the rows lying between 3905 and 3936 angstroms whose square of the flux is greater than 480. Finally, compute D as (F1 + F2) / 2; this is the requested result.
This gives 3971.5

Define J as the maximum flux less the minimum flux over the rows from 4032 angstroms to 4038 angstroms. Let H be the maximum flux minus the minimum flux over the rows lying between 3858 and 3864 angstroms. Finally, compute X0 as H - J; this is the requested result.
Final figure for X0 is -3.0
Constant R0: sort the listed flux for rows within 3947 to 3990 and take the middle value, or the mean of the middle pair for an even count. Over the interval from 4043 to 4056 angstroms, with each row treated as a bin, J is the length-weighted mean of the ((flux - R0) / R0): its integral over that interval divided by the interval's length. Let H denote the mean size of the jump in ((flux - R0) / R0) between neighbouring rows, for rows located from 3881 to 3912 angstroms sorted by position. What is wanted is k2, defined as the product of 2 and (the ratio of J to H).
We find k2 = -26.0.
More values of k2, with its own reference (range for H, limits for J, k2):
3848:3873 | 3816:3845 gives 9.3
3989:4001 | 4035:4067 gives -10.1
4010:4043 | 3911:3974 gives 0.0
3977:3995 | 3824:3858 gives 4.6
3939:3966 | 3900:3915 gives 1.3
